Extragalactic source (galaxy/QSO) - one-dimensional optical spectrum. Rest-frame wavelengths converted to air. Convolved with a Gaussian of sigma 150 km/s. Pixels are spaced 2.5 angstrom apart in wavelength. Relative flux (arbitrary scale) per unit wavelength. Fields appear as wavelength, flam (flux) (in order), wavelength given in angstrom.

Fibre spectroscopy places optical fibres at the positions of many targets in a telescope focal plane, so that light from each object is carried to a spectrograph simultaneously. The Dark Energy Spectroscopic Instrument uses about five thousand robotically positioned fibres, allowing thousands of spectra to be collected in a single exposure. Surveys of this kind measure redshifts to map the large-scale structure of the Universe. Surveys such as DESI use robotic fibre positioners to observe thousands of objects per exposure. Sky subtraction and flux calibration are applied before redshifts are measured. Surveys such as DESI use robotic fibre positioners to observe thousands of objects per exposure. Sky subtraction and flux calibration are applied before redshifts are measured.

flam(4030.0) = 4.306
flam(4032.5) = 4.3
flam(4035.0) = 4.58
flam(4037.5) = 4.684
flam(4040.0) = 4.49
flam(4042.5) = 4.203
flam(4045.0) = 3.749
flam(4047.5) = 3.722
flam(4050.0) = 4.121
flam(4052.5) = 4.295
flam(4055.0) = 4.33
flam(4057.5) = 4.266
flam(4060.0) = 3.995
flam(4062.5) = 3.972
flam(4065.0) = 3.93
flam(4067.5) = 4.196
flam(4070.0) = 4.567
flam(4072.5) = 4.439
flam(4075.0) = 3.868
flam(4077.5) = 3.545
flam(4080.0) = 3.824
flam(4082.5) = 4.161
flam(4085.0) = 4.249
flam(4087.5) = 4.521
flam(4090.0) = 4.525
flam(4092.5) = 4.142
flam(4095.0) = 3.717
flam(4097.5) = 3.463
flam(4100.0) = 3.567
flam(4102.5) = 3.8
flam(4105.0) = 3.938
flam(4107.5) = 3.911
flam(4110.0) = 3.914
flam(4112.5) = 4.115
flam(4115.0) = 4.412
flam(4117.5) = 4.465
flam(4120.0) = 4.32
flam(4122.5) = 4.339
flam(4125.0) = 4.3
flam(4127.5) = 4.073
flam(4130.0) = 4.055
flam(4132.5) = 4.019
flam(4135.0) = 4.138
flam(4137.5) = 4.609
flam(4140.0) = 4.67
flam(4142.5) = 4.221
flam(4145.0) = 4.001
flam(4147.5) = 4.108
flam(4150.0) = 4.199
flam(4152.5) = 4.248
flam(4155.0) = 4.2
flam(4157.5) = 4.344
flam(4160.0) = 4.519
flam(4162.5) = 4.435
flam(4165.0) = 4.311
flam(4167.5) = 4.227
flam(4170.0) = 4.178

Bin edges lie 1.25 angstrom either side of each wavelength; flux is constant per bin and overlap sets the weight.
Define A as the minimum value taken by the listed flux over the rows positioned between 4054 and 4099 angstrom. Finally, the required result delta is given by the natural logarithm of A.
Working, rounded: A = 3.463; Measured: 1.24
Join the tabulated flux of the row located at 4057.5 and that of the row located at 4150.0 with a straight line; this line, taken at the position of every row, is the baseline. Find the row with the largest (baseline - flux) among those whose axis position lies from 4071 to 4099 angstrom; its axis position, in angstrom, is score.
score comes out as 4097.5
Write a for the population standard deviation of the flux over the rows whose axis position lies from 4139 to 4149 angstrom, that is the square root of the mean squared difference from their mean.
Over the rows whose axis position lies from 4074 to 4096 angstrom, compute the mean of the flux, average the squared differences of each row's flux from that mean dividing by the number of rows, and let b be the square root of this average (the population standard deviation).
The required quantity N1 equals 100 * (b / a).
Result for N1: 128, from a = 0.255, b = 0.33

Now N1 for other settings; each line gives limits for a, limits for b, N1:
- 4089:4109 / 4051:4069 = 50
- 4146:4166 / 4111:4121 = 106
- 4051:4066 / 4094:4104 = 78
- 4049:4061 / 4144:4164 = 127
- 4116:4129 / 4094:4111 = 135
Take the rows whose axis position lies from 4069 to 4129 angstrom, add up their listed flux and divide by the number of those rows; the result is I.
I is 4.09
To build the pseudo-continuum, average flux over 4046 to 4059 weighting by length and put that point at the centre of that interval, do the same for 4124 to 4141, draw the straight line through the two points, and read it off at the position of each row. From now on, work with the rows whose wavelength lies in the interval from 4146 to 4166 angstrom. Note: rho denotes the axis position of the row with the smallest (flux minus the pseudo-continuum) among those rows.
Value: 4147.5 angstrom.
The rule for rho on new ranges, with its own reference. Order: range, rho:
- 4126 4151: 4145.0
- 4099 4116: 4100.0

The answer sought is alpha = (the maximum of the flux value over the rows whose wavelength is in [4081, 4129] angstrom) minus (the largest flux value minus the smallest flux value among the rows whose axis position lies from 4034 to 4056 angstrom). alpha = 3.56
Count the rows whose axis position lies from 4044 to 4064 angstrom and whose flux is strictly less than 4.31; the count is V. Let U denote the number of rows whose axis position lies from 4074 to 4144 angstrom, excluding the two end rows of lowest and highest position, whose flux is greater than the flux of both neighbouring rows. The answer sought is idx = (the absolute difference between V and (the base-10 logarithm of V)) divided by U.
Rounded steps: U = 5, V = 7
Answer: 1.2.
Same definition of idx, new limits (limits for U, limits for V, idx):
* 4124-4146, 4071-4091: 4.3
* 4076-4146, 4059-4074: 0.7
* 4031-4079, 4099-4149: 4.3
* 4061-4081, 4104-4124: 3.4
